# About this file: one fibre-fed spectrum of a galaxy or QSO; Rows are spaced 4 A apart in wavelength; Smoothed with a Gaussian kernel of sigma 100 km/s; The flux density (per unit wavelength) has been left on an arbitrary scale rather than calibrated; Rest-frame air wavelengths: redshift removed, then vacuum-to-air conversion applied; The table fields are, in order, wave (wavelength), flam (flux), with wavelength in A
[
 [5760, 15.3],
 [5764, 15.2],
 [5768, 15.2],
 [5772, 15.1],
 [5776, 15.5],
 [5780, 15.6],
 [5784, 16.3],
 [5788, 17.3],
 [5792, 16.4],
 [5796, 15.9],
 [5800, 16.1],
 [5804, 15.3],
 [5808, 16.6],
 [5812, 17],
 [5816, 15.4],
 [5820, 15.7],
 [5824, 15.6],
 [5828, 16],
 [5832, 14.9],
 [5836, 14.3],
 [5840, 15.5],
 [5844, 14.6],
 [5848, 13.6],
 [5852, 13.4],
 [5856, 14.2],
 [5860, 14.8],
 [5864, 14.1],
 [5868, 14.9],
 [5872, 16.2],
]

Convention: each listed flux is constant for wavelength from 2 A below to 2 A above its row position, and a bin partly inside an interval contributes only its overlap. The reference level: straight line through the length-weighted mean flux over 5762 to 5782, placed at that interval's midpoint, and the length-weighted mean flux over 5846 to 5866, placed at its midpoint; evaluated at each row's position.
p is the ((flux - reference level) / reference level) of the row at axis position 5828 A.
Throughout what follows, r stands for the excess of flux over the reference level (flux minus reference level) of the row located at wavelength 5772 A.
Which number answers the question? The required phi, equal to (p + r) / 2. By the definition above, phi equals -0.1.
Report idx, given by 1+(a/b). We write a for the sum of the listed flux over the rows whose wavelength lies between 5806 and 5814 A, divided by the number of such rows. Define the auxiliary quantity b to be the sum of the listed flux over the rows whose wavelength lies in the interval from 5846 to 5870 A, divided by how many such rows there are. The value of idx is 2.19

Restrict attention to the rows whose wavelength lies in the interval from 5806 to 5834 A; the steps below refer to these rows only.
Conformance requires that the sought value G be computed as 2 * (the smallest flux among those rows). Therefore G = 29.8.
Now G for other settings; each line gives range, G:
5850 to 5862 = 26.8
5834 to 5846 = 28.6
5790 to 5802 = 31.8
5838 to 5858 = 26.8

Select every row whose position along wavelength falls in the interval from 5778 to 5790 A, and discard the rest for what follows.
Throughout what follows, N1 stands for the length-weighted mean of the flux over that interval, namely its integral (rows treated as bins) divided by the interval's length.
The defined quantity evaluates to 16.4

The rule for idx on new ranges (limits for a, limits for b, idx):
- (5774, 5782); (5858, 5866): 2.08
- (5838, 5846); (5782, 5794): 1.90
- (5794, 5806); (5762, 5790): 2.00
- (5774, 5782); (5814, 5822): 2.00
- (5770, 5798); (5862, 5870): 2.10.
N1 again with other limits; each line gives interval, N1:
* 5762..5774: 15.2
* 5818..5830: 15.8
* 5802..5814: 16.3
